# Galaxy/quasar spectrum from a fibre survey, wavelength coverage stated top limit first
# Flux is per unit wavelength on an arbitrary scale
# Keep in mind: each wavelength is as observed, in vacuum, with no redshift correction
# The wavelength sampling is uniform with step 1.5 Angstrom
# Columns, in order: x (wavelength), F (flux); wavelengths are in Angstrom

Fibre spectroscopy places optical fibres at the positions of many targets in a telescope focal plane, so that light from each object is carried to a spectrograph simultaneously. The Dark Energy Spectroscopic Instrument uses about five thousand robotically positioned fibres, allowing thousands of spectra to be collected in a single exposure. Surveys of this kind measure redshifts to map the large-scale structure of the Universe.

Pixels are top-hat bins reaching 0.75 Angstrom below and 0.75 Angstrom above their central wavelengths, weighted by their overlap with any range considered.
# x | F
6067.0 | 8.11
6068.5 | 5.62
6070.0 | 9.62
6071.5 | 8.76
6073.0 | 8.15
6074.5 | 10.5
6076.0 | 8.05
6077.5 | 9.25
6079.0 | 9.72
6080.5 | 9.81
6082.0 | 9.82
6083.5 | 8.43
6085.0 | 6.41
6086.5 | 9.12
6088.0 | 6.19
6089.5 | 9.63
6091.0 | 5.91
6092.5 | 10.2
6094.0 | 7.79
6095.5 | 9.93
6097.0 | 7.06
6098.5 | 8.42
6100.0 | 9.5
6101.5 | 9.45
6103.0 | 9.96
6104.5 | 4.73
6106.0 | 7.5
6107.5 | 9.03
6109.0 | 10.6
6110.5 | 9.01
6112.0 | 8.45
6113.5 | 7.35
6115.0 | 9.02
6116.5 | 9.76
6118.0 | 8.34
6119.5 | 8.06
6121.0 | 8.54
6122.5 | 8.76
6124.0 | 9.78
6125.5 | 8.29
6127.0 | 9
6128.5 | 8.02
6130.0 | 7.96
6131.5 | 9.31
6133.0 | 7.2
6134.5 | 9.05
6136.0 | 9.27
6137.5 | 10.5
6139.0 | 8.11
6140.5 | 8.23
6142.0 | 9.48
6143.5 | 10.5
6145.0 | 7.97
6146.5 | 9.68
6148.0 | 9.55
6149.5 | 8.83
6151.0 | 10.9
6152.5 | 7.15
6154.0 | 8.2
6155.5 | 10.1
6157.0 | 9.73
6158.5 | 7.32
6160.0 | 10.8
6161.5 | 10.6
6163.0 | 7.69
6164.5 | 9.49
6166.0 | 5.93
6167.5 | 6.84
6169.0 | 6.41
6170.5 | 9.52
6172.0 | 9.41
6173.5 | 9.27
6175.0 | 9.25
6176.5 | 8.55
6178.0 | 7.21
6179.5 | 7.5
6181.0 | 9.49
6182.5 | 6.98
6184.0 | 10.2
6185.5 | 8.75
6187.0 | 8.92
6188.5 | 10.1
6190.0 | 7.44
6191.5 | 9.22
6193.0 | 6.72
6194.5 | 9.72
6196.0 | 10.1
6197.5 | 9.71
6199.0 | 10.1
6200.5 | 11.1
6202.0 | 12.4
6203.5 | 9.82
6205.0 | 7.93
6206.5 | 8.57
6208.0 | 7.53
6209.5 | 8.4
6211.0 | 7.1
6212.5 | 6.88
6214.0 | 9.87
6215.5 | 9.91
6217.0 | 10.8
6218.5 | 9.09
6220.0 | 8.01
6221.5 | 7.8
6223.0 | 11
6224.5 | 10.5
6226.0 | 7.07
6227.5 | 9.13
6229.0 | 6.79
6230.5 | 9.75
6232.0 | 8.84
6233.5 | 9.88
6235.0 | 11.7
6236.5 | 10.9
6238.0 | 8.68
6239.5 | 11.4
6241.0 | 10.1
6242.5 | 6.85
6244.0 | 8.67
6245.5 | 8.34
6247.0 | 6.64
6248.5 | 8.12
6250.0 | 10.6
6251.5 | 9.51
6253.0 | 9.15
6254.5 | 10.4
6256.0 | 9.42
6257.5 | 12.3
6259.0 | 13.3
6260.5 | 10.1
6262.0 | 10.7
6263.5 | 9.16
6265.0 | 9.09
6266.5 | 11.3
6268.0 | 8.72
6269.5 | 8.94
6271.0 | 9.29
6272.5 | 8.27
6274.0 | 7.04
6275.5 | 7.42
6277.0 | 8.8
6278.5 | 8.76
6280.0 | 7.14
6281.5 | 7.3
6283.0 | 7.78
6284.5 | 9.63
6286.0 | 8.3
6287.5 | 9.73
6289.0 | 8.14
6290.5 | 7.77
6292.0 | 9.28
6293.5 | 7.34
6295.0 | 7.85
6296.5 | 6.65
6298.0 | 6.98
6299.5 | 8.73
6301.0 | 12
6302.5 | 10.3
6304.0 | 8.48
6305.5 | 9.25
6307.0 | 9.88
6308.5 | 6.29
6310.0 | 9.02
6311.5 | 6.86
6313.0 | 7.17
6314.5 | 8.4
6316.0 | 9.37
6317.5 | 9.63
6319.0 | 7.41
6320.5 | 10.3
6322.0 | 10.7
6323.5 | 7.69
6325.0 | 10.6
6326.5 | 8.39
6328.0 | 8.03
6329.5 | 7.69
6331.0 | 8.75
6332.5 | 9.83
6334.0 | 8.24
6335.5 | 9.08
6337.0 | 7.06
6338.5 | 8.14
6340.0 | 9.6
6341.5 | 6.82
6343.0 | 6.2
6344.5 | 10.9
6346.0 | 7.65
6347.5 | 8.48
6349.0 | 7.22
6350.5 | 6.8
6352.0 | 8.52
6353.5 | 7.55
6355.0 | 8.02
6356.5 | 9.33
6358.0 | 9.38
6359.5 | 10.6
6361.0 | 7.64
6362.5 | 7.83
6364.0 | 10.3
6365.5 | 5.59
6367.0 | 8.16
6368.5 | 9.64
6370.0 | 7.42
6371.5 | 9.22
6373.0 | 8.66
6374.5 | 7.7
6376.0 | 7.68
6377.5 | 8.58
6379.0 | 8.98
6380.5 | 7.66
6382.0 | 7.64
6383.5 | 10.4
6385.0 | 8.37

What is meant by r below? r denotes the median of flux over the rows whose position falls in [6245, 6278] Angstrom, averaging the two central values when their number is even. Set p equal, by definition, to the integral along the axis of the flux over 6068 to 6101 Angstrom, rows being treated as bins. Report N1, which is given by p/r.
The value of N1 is 31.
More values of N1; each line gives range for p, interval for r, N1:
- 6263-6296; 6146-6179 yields 30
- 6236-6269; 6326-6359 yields 39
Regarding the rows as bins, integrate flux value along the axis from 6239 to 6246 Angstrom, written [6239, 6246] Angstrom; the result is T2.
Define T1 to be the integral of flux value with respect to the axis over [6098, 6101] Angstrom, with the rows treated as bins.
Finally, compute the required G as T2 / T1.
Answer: 2.3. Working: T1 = 27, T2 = 63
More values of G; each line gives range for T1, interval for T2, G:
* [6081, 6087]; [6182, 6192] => 1.7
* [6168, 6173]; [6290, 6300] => 1.9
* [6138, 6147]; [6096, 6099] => 0.3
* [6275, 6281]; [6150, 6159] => 1.7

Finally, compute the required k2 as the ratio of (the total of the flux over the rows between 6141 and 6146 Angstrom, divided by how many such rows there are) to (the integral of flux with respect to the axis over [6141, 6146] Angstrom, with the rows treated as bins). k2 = 0.201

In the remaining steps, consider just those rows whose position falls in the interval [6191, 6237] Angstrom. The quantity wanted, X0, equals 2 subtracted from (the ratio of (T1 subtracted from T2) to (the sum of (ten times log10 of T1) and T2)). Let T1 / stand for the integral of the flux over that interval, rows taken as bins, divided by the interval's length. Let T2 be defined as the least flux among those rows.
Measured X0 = -2.15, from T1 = 9.23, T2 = 6.72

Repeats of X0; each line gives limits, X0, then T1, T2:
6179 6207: -2.15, 9.22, 6.72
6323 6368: -2.19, 8.35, 5.59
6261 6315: -2.15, 8.56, 6.29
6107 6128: -2.09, 8.84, 7.35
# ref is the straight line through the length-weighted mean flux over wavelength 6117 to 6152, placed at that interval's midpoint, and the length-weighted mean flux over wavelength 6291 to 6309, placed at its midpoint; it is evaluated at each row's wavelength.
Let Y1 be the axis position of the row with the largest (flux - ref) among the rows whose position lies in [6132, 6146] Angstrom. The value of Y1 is 6143.5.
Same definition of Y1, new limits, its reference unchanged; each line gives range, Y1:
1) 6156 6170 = 6160.0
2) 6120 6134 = 6124.0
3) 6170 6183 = 6170.5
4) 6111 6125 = 6124.0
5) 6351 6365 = 6359.5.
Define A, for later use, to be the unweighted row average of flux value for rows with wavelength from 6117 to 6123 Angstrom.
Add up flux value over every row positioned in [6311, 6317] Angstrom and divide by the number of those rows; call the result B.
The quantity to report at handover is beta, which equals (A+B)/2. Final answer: 8.2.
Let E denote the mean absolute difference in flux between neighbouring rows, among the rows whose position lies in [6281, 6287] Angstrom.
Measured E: 1.22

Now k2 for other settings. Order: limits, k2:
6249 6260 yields 0.092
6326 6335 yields 0.111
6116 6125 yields 0.112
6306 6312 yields 0.165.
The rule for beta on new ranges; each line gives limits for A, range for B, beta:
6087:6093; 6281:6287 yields 8.1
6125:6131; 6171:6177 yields 8.7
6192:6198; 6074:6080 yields 9.2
